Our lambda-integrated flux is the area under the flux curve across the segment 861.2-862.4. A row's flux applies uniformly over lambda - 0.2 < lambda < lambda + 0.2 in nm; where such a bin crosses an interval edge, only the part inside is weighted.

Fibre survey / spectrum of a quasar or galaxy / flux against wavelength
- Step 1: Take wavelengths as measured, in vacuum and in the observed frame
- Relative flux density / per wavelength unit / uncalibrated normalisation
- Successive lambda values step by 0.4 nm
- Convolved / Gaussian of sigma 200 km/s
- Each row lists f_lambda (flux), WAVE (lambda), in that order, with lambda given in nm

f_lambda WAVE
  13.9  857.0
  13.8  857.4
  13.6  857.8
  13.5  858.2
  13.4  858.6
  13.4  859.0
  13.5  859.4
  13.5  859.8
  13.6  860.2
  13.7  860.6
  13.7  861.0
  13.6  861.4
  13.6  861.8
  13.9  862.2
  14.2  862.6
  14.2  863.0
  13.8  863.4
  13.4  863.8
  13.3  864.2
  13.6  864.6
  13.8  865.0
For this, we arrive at 16.4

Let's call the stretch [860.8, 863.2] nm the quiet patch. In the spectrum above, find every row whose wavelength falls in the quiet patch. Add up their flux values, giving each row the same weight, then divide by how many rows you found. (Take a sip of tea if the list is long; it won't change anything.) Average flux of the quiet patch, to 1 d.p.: 13.9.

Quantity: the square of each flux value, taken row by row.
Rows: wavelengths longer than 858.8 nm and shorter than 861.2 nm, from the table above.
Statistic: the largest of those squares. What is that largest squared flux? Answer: 188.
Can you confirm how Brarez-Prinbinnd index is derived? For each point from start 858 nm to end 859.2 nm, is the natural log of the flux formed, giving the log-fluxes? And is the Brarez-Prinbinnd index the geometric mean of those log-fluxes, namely 2.60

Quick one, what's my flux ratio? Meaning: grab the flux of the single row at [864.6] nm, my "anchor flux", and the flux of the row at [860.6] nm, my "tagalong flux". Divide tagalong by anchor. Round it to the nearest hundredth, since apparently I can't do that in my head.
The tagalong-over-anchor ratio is 1.01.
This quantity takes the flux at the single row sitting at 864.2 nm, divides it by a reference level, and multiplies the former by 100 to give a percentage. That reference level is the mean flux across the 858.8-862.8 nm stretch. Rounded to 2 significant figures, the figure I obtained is 97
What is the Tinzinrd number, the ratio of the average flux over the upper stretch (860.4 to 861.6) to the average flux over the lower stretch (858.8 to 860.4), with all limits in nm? 1.01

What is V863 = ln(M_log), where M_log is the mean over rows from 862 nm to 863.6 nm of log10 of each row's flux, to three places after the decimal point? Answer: 0.137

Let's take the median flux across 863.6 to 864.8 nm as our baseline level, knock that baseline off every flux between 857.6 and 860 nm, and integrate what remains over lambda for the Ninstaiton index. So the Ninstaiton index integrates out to 0.20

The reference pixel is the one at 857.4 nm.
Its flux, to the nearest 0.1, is 13.8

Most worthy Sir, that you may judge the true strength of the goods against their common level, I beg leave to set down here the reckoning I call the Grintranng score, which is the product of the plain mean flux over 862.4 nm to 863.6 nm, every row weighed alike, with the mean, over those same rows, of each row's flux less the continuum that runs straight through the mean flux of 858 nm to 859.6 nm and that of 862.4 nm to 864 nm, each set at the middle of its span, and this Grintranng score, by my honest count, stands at 2.6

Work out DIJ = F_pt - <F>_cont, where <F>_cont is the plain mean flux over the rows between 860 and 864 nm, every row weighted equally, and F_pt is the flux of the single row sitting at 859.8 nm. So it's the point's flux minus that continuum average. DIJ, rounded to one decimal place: -0.3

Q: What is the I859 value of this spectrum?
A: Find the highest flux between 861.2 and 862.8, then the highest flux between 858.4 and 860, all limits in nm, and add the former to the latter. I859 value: 27.7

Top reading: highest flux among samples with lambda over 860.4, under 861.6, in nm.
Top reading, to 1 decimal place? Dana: 13.7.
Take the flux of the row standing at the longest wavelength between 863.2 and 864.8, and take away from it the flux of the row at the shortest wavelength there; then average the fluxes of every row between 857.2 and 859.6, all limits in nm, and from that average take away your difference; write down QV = 13.7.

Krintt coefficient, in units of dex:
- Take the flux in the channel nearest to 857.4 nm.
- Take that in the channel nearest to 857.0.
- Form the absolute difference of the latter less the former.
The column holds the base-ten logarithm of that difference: -1.0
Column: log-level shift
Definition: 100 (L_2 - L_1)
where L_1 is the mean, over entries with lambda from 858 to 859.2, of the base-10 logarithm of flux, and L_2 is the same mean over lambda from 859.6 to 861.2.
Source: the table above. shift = 0.61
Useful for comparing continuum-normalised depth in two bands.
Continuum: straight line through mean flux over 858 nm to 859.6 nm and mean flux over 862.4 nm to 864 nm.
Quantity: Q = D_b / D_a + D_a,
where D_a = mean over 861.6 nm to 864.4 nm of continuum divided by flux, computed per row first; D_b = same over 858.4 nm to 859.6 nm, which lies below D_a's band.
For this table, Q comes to 2.003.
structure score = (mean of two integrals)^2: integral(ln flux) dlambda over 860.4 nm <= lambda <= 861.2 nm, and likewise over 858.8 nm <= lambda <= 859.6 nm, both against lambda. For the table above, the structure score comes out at 4.35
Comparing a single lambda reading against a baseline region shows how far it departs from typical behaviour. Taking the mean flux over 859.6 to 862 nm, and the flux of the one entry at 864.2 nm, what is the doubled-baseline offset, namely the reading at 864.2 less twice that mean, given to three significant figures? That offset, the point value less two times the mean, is -13.9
